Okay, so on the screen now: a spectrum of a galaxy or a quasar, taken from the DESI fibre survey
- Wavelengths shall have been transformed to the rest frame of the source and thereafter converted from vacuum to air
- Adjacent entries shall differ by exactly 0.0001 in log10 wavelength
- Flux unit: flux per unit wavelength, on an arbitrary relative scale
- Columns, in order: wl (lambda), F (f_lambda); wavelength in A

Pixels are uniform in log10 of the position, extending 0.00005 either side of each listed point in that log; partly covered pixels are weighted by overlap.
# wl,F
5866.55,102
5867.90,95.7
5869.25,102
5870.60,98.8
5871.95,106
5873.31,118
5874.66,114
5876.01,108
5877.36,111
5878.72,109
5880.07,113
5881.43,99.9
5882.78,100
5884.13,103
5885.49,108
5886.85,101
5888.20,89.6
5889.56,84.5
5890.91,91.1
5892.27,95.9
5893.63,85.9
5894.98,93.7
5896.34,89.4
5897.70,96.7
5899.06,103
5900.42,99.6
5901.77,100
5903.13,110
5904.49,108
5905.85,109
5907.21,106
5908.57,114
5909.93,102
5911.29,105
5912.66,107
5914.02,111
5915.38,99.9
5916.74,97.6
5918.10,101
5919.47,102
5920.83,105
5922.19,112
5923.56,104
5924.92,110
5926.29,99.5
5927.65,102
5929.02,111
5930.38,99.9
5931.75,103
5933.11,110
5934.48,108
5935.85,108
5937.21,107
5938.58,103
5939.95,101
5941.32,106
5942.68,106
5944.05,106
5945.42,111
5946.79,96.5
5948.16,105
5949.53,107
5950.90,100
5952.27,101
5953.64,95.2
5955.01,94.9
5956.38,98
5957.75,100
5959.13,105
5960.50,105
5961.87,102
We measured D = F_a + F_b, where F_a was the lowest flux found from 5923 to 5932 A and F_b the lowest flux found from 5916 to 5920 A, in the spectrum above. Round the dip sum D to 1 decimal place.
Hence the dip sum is 197.1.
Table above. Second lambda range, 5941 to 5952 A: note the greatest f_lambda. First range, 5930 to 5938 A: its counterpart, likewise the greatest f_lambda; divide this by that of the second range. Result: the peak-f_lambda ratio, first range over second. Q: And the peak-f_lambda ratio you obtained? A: 0.99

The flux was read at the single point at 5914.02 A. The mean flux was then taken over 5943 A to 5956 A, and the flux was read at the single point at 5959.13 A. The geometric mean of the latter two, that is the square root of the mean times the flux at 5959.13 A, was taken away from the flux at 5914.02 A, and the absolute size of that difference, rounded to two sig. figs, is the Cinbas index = 7.6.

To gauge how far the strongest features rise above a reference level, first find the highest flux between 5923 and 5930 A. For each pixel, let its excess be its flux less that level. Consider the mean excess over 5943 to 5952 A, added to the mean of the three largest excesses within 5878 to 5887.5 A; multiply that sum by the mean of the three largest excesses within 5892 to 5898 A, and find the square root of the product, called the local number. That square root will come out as 11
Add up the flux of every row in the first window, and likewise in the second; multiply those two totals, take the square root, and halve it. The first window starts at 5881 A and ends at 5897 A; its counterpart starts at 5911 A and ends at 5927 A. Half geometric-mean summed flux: 598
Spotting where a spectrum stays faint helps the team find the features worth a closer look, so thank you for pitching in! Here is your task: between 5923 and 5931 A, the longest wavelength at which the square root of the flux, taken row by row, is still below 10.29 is 5930.38 A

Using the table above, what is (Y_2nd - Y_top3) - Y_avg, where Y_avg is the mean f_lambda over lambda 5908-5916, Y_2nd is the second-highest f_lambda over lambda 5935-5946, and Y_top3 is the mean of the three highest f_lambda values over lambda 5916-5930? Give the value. -109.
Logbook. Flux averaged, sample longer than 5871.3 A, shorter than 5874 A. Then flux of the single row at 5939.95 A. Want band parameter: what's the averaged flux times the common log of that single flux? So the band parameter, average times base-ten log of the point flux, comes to 224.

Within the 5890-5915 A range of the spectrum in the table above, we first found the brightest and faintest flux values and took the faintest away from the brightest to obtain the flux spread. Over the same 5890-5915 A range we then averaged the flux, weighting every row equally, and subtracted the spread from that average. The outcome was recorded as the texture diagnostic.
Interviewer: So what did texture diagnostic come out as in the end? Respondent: 73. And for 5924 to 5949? 91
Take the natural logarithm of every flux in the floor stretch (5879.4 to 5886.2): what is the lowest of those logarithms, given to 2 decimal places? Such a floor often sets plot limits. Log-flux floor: 4.60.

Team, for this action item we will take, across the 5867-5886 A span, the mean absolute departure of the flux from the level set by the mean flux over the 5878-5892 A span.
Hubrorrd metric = 7.0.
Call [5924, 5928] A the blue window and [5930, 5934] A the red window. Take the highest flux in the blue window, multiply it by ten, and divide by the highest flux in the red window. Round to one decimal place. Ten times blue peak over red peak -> 10.0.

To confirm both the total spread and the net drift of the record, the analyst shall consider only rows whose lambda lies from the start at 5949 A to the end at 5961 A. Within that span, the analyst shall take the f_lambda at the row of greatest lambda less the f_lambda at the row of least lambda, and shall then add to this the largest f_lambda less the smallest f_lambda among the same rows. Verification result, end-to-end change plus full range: 10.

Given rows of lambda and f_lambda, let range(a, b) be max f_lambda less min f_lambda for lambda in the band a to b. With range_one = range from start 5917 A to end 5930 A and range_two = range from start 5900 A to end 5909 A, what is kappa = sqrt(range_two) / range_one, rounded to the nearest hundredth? 0.30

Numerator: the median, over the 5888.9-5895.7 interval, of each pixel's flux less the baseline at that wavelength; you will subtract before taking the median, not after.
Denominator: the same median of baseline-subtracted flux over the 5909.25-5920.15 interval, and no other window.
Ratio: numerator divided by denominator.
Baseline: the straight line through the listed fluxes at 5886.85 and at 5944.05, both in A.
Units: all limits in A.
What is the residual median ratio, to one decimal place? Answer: 7.1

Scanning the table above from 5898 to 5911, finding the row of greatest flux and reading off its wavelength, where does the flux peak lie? 5908.57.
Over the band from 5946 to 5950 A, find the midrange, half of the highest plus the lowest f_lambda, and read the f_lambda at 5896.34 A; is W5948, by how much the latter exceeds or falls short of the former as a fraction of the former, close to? -0.12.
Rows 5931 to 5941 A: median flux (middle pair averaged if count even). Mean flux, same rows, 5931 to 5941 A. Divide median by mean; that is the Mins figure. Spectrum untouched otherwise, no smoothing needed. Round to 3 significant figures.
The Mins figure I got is 1.01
